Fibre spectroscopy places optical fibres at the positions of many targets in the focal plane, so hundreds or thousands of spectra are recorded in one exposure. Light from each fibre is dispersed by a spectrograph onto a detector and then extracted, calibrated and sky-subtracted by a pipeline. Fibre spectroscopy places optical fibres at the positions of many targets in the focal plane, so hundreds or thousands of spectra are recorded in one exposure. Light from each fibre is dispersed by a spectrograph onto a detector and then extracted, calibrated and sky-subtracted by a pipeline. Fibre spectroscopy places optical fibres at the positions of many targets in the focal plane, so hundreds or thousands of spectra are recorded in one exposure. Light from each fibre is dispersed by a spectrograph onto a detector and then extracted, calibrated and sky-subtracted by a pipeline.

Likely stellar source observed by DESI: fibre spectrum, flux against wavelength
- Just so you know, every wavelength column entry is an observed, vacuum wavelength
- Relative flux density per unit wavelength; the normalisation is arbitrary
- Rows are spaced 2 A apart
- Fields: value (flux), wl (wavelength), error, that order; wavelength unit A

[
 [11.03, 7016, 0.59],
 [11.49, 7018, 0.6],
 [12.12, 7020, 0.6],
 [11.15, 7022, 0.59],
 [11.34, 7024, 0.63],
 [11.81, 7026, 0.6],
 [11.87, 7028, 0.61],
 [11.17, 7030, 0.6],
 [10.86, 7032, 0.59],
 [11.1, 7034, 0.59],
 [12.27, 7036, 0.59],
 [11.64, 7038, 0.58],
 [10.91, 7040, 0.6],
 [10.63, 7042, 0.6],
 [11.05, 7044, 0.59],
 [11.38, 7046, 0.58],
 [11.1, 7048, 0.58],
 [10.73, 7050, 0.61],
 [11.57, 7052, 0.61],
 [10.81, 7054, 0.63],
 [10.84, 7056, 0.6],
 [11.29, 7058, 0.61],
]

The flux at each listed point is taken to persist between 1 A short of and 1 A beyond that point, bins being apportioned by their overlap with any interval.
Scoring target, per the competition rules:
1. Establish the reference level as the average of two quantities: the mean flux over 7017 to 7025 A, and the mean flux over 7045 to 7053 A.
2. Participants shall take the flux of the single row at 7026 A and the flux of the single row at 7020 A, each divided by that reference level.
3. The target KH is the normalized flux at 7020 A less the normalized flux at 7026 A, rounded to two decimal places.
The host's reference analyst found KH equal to 0.03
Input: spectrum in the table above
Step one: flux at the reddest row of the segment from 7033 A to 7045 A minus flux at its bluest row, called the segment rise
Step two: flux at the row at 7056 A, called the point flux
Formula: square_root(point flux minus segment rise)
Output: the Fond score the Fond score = 3.30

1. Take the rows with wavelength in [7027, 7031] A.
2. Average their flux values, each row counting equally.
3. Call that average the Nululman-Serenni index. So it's 11.52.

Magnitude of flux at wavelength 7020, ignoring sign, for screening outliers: 12.1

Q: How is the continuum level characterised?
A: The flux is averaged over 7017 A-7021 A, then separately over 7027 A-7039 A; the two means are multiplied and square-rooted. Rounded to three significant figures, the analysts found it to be 11.6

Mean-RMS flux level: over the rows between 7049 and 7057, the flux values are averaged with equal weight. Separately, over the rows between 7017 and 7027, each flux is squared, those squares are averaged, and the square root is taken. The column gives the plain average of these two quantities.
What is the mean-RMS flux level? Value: 11.3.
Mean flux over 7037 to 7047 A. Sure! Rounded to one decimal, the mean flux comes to 11.1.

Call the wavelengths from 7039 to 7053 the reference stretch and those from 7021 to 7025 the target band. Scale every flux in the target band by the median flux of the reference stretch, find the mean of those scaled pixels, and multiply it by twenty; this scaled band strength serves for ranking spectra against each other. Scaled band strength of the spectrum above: 20.4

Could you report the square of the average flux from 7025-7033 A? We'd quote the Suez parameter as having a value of 131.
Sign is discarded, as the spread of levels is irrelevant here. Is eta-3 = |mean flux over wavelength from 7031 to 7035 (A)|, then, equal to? 11.0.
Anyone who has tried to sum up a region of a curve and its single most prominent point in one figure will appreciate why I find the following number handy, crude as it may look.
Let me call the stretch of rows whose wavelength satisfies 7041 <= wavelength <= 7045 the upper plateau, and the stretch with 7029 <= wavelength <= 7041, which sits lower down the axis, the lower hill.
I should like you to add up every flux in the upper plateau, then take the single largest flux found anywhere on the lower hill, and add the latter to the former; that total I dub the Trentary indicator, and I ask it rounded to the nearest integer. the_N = 34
